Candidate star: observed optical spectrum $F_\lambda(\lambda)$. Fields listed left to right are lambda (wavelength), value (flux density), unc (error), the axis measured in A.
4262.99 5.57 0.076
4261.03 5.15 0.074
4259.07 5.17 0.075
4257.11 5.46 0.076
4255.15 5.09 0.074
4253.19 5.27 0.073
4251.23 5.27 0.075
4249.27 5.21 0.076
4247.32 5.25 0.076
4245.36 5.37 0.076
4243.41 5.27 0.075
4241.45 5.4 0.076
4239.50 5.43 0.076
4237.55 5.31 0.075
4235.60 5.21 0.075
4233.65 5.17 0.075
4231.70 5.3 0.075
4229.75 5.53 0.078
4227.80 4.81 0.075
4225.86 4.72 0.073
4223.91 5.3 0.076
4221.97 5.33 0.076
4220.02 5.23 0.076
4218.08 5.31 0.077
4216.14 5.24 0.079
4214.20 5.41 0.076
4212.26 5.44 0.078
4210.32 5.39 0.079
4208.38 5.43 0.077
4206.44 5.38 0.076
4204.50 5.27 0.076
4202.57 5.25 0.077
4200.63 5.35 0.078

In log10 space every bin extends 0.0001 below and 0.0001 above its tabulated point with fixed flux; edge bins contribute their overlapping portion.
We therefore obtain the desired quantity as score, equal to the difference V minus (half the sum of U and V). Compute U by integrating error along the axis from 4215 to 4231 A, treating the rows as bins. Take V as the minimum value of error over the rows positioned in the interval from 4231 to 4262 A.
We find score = -0.57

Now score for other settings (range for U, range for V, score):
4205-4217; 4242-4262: -0.43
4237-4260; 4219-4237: -0.83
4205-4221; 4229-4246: -0.58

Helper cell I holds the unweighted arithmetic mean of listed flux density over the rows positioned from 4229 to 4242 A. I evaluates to 5.34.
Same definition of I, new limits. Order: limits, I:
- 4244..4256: 5.24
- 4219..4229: 5.08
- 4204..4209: 5.36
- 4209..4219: 5.36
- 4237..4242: 5.38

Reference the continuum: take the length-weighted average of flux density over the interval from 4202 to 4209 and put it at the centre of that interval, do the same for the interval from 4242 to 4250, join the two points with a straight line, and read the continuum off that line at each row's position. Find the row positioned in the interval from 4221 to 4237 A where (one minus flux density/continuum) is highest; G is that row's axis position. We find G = 4225.86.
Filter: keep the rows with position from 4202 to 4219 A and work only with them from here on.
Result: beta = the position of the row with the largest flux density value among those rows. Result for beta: 4212.26 A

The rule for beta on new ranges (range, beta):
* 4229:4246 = 4229.75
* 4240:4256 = 4241.45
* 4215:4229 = 4221.97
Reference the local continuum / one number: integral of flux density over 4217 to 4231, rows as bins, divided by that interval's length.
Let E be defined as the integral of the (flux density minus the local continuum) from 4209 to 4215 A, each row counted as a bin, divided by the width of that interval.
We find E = 0.24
